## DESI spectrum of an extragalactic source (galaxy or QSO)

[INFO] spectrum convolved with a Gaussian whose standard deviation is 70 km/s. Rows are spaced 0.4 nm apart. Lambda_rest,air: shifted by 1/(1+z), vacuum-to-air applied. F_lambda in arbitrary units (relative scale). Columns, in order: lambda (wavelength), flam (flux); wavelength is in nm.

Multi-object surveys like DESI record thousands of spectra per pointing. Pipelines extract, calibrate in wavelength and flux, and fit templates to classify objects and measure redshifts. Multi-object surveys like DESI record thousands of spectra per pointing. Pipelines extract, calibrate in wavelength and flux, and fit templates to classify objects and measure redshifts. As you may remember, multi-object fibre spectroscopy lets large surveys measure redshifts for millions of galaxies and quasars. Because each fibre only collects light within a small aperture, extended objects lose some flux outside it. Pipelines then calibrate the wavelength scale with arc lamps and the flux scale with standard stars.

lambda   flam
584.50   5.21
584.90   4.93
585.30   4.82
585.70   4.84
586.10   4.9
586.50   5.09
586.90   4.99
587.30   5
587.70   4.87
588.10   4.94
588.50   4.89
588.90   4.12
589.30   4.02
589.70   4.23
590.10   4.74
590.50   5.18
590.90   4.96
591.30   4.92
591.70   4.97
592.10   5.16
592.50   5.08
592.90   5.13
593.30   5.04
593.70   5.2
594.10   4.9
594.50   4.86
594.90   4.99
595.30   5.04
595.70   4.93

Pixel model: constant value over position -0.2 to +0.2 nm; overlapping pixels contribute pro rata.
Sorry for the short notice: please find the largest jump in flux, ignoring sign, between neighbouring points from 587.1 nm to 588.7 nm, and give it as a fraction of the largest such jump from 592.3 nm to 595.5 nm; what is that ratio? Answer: 0.4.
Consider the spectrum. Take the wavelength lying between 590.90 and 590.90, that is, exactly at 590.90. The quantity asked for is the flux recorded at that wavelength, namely 4.96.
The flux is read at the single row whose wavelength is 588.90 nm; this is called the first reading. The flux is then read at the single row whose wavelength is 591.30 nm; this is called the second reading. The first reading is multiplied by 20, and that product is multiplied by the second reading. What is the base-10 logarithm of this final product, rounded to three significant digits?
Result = 2.61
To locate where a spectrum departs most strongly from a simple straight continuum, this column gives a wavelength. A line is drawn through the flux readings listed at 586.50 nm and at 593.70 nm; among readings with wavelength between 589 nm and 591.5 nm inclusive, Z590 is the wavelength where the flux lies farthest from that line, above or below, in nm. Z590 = 589.30 nm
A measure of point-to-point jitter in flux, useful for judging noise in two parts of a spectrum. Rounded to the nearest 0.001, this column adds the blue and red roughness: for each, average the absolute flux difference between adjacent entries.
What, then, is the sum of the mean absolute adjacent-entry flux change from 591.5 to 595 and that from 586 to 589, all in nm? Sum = 0.319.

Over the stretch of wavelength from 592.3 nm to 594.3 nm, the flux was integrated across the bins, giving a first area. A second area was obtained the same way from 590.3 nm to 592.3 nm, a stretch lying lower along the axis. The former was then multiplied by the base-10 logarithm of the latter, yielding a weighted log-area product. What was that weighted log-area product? 10.2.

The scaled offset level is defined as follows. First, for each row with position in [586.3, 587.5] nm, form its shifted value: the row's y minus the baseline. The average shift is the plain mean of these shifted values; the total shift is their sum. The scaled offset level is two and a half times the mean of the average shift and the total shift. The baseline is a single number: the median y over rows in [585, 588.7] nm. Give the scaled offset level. 0.6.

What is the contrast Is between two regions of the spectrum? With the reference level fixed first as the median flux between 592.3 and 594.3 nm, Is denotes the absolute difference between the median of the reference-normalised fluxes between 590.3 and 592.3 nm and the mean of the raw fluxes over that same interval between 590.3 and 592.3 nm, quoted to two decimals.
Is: 4.06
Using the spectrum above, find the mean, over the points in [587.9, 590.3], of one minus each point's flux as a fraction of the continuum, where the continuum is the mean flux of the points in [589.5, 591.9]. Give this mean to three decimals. 0.071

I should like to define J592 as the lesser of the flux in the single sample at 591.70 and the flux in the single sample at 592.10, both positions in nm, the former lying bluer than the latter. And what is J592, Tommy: 4.97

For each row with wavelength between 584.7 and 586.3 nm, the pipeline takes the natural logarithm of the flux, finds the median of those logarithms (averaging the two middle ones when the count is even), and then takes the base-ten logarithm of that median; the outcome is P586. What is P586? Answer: 0.200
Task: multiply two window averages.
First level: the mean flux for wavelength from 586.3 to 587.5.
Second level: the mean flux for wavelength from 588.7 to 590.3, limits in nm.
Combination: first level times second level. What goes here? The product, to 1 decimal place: 21.5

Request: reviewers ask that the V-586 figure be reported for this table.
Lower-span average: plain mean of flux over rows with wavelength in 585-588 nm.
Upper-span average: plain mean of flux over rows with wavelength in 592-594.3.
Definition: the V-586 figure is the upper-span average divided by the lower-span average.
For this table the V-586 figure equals 1.03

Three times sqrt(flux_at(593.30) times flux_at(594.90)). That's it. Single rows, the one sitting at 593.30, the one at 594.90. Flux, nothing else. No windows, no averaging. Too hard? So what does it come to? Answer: 15.0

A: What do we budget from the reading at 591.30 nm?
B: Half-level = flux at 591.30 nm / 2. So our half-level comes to 2.46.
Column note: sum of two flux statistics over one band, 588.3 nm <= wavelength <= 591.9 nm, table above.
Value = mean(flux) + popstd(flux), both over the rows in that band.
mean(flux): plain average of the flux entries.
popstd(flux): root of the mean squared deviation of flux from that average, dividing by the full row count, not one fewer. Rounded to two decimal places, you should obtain 5.07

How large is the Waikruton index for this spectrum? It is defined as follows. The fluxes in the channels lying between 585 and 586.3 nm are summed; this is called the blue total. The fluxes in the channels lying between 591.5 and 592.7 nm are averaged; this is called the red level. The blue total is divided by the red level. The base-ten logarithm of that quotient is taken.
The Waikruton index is 0.46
